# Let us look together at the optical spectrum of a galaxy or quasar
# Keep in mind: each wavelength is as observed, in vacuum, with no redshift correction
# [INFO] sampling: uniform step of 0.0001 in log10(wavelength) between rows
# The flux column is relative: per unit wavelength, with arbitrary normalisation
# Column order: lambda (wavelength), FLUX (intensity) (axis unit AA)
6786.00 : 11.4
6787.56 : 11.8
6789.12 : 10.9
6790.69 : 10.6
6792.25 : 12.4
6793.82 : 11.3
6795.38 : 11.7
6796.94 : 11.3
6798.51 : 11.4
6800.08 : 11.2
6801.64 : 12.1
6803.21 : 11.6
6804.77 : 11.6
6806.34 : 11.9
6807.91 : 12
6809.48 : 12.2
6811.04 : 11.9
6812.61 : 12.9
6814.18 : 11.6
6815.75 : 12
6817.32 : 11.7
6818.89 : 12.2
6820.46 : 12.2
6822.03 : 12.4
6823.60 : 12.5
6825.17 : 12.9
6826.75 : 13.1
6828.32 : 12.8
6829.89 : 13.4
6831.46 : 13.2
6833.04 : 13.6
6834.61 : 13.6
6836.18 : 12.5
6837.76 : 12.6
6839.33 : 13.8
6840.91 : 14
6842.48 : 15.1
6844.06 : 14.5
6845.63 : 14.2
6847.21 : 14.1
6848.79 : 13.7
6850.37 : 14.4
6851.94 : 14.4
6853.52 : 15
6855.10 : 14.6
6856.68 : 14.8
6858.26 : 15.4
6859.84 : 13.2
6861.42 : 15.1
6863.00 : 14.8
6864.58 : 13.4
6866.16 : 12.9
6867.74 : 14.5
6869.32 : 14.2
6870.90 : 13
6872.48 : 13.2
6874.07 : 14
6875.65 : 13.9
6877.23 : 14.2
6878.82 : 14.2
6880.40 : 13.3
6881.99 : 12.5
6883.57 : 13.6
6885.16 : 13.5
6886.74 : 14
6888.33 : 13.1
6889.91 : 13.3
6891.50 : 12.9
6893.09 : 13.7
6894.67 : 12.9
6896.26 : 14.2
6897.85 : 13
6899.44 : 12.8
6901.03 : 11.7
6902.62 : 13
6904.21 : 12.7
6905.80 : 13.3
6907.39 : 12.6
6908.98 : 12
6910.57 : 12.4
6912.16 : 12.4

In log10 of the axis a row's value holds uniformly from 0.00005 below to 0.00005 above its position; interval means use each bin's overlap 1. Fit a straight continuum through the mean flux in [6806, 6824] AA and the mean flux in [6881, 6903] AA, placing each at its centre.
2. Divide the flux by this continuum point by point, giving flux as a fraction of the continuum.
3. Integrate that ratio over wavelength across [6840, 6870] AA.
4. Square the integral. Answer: 1153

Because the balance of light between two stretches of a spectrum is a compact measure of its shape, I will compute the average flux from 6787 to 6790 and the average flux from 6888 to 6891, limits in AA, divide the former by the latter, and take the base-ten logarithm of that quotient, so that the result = -0.07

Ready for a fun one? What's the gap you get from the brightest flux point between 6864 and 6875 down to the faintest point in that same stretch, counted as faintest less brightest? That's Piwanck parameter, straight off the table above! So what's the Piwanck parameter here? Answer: -1.6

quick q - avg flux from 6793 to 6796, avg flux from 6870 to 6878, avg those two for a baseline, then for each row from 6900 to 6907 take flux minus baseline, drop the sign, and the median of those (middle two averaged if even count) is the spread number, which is 0.57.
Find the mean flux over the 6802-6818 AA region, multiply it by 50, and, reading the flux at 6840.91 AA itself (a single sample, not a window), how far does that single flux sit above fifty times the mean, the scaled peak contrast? -583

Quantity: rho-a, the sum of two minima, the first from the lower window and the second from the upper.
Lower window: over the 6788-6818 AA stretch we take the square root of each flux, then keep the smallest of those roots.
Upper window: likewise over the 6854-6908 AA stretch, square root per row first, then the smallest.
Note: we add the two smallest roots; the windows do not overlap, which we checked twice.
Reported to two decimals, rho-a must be 6.68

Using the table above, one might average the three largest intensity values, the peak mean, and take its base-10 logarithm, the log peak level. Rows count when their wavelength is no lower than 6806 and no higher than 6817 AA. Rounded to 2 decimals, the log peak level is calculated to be 1.09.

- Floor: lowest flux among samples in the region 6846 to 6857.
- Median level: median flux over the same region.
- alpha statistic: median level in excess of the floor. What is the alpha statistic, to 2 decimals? 0.70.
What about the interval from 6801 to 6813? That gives 0.35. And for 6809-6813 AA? 0.30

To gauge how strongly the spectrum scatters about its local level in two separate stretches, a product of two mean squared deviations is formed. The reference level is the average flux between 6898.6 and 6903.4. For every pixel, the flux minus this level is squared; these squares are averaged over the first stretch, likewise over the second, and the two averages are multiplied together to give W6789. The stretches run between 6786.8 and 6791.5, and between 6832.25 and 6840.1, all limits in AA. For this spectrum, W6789 1.8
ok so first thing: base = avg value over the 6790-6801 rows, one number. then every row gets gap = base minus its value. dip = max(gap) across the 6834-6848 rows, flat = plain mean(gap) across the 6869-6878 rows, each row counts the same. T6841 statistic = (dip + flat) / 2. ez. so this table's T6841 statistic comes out -1.7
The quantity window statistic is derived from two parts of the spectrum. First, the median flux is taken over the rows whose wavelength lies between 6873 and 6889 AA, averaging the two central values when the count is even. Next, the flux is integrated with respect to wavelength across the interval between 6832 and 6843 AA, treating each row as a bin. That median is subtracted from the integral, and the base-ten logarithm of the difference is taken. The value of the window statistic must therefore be 2.13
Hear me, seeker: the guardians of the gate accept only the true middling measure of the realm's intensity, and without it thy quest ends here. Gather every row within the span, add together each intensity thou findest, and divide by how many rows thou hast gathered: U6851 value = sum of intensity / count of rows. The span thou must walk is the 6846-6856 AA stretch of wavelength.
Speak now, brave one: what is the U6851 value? 14.4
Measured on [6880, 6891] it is 13.3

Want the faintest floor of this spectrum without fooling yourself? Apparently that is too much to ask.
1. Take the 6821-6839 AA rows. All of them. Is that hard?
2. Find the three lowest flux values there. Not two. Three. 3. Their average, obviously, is 12.5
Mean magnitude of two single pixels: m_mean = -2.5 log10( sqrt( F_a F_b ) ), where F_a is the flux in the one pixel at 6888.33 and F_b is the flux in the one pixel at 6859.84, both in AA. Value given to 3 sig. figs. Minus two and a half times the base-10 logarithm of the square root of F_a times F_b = -2.80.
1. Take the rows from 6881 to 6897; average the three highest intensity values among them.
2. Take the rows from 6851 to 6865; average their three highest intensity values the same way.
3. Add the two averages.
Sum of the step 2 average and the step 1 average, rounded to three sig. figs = 29.1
